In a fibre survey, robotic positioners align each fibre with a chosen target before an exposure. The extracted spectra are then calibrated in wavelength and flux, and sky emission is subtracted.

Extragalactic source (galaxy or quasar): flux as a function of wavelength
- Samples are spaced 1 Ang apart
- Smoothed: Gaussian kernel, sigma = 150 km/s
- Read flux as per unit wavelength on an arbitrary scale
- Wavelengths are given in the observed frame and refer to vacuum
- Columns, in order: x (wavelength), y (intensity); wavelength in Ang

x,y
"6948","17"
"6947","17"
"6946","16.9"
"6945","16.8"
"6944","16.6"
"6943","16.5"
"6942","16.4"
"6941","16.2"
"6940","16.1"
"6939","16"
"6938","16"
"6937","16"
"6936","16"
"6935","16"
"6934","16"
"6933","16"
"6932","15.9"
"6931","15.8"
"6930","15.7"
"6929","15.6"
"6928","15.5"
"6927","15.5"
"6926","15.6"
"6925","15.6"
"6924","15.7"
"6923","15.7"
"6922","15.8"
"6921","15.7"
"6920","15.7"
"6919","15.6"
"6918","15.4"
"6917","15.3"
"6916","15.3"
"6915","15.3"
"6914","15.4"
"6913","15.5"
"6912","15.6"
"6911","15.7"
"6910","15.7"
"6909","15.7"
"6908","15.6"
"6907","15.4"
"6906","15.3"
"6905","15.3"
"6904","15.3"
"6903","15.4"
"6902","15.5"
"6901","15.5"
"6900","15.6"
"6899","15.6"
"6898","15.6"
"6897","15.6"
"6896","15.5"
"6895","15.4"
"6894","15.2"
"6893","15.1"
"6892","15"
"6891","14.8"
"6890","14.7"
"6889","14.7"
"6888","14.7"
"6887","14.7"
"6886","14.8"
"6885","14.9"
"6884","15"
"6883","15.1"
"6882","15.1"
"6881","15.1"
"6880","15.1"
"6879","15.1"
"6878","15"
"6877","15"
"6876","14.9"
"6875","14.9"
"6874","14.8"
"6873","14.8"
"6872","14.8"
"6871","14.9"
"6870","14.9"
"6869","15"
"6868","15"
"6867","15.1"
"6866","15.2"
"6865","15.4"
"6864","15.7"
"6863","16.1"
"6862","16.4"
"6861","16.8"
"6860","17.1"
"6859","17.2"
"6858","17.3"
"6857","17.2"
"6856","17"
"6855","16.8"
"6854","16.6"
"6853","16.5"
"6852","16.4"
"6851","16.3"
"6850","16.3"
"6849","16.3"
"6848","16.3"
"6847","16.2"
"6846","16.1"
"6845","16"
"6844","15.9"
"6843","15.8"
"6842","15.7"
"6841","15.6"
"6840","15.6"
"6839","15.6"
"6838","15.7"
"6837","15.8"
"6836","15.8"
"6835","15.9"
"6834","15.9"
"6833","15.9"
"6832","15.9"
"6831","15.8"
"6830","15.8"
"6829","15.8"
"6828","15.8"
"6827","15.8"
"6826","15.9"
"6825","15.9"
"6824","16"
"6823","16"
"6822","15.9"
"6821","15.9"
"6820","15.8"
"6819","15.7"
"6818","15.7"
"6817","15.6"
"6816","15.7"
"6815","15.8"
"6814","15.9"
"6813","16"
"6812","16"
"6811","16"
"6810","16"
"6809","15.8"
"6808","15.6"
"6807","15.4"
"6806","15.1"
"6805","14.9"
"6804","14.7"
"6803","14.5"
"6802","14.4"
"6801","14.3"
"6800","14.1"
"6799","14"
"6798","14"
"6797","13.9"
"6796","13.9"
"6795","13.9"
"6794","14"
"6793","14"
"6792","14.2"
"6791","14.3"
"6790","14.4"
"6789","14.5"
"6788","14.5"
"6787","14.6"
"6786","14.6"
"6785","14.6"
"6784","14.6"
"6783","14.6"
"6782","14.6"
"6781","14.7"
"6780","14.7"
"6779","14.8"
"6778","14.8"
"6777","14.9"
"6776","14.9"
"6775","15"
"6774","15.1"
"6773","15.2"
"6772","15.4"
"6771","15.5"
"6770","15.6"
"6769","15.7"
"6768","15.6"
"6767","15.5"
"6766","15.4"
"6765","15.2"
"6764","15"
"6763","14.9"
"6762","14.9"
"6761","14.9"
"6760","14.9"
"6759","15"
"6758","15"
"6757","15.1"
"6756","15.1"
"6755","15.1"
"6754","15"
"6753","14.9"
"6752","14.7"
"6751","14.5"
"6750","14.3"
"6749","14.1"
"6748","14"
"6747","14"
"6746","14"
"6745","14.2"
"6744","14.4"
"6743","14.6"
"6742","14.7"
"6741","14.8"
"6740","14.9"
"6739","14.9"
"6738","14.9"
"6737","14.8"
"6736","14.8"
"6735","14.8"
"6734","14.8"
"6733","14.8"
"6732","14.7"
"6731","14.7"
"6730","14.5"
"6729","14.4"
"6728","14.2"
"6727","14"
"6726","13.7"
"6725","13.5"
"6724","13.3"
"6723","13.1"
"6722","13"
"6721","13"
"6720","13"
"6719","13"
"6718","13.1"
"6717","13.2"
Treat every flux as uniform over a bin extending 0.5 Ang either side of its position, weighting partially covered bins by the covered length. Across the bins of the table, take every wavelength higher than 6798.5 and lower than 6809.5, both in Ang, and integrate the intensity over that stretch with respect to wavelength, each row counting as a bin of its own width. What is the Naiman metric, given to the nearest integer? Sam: 163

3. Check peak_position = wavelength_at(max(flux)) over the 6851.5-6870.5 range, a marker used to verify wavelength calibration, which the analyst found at 6858 Ang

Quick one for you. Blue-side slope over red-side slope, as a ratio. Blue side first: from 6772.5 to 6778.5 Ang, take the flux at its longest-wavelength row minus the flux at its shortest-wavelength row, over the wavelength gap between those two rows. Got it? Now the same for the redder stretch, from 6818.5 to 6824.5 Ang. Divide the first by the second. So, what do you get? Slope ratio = -1.3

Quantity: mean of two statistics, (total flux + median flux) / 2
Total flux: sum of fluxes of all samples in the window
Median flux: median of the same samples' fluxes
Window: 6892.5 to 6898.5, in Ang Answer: 53.9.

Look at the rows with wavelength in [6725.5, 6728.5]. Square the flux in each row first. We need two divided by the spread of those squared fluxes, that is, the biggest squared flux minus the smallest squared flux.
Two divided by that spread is 0.14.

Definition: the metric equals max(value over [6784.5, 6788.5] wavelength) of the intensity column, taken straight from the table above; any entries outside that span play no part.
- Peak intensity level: 14.6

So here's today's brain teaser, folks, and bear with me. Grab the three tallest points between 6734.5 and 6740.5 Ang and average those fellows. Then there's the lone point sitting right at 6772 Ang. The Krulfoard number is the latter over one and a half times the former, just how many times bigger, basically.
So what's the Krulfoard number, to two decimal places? 0.69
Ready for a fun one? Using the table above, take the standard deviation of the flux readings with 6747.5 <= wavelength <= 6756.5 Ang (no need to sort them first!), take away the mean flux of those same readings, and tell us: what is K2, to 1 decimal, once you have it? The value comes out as -14.2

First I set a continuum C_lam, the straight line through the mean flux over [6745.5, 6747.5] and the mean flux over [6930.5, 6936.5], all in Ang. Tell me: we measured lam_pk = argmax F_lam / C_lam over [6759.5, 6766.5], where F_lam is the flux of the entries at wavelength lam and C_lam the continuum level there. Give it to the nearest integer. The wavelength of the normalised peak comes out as 6766 Ang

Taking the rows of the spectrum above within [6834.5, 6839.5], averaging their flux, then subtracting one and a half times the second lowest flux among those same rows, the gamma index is -7.8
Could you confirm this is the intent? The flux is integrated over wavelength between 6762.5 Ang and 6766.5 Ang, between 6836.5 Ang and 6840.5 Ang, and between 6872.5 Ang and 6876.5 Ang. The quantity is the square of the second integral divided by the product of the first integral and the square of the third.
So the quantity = 0.0184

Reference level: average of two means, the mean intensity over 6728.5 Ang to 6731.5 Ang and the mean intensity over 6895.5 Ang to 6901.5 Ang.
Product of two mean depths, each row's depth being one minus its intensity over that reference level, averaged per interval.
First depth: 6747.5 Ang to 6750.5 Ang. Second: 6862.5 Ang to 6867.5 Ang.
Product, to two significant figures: -0.0018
